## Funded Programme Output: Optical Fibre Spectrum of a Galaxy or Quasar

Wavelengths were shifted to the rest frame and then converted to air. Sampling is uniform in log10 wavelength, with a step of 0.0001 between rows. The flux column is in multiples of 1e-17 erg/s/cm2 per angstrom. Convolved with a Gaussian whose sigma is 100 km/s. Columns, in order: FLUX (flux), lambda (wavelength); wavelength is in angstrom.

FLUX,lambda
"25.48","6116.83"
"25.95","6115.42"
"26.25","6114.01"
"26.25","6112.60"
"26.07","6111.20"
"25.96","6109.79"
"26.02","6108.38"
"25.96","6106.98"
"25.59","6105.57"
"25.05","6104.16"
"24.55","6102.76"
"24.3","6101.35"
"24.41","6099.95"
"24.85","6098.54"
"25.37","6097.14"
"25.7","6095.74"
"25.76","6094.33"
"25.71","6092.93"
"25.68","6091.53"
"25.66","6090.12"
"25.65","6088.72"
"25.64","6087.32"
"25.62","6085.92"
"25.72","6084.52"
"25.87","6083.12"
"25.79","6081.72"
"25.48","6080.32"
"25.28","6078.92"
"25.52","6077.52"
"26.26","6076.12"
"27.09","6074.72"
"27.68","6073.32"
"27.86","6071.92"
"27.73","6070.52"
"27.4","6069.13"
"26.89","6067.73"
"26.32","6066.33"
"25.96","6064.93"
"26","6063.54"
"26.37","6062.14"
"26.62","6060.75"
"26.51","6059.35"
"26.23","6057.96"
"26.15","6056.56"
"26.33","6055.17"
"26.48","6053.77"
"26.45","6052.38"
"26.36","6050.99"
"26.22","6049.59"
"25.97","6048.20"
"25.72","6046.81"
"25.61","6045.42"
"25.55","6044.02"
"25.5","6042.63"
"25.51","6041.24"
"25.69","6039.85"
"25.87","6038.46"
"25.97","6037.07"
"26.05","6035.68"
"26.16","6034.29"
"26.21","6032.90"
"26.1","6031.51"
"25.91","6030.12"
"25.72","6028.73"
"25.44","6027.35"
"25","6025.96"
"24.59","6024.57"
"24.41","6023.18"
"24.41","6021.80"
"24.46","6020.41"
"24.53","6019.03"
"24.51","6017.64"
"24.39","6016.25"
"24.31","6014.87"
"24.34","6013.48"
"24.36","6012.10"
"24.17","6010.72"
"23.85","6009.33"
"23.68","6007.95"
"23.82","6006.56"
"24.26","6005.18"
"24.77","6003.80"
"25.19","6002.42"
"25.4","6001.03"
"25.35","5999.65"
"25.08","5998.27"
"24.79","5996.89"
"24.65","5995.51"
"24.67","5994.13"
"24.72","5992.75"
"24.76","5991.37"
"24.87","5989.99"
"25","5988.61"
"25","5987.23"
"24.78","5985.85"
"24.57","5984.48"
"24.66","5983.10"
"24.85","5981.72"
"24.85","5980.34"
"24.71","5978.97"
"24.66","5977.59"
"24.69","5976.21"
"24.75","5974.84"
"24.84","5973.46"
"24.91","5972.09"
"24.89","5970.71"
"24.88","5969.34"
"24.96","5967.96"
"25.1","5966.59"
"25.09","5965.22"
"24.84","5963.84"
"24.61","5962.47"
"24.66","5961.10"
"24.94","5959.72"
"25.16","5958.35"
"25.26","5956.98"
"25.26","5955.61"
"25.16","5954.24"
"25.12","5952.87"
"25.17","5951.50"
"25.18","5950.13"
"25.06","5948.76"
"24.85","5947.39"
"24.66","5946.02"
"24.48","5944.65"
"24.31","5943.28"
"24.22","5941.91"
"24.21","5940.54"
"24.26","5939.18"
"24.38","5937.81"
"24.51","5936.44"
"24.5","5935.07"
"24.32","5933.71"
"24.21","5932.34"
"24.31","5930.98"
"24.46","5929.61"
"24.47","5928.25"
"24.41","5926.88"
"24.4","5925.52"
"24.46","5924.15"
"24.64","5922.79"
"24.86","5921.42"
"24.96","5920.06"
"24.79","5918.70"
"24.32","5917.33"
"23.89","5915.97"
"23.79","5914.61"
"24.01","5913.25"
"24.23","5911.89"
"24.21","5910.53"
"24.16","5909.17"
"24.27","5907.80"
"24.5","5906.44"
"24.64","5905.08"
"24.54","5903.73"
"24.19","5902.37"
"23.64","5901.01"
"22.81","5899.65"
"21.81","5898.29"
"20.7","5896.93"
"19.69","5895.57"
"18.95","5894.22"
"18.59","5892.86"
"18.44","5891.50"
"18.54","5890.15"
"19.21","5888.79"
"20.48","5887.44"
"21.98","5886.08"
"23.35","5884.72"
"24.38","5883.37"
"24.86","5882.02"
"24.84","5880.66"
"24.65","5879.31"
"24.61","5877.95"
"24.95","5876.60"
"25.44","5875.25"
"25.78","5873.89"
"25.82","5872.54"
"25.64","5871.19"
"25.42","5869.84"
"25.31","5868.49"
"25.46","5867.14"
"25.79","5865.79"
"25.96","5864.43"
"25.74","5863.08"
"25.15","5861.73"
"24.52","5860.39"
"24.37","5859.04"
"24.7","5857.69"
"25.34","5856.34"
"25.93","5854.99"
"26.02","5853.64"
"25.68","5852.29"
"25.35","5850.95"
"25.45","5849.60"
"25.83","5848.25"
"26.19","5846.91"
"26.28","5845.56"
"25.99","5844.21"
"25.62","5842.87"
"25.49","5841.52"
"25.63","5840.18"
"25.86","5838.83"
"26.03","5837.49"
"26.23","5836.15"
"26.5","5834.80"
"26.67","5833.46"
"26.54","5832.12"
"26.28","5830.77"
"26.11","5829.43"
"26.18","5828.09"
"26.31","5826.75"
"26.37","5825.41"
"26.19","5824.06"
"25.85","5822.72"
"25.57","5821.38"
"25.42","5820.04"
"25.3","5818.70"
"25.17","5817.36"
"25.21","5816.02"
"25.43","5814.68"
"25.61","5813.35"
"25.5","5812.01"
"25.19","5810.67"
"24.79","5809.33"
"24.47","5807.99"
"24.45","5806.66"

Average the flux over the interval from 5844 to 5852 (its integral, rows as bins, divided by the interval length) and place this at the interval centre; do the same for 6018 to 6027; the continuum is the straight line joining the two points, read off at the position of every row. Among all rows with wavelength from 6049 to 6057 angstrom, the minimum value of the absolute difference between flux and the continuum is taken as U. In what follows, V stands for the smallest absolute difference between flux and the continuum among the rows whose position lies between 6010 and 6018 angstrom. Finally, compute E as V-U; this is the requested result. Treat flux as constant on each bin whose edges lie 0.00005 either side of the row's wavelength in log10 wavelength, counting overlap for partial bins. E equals -1.7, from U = 1.8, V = 0.11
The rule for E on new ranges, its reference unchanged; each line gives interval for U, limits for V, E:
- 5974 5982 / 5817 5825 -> 0.1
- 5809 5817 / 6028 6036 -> 0.7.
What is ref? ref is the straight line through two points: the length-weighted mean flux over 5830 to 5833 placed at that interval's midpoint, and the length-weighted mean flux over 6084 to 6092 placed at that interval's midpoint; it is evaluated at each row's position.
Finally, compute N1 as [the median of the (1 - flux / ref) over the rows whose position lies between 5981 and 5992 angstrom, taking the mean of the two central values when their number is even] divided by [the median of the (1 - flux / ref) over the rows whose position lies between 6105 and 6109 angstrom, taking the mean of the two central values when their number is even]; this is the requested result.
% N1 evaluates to -3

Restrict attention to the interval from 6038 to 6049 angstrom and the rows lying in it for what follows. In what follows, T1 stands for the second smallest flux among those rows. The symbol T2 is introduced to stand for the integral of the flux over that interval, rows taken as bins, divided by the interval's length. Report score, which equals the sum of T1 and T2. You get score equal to 51.2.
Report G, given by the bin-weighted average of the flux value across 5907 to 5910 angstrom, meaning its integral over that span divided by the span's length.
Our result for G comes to 24.2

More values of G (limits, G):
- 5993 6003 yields 25.0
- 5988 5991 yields 24.9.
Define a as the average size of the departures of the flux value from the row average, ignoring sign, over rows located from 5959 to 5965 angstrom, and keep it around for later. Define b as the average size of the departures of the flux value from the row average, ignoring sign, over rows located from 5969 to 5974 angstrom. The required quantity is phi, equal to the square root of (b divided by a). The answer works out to 0.40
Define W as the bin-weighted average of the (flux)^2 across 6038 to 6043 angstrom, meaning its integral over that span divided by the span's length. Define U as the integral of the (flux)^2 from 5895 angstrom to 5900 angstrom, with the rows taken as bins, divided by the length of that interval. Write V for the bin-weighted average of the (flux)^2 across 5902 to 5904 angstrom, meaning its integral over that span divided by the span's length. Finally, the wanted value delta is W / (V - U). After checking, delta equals 5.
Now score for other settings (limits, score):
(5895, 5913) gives 44.1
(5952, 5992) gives 49.5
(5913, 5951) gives 48.4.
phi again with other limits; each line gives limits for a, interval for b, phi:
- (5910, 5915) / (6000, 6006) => 1.56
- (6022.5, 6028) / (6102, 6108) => 1.16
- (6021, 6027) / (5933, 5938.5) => 0.62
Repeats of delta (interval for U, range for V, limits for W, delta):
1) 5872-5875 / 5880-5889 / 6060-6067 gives -5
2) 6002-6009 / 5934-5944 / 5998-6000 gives 311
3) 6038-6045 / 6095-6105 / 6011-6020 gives -17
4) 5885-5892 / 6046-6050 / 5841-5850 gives 2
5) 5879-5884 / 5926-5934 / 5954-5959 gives -40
